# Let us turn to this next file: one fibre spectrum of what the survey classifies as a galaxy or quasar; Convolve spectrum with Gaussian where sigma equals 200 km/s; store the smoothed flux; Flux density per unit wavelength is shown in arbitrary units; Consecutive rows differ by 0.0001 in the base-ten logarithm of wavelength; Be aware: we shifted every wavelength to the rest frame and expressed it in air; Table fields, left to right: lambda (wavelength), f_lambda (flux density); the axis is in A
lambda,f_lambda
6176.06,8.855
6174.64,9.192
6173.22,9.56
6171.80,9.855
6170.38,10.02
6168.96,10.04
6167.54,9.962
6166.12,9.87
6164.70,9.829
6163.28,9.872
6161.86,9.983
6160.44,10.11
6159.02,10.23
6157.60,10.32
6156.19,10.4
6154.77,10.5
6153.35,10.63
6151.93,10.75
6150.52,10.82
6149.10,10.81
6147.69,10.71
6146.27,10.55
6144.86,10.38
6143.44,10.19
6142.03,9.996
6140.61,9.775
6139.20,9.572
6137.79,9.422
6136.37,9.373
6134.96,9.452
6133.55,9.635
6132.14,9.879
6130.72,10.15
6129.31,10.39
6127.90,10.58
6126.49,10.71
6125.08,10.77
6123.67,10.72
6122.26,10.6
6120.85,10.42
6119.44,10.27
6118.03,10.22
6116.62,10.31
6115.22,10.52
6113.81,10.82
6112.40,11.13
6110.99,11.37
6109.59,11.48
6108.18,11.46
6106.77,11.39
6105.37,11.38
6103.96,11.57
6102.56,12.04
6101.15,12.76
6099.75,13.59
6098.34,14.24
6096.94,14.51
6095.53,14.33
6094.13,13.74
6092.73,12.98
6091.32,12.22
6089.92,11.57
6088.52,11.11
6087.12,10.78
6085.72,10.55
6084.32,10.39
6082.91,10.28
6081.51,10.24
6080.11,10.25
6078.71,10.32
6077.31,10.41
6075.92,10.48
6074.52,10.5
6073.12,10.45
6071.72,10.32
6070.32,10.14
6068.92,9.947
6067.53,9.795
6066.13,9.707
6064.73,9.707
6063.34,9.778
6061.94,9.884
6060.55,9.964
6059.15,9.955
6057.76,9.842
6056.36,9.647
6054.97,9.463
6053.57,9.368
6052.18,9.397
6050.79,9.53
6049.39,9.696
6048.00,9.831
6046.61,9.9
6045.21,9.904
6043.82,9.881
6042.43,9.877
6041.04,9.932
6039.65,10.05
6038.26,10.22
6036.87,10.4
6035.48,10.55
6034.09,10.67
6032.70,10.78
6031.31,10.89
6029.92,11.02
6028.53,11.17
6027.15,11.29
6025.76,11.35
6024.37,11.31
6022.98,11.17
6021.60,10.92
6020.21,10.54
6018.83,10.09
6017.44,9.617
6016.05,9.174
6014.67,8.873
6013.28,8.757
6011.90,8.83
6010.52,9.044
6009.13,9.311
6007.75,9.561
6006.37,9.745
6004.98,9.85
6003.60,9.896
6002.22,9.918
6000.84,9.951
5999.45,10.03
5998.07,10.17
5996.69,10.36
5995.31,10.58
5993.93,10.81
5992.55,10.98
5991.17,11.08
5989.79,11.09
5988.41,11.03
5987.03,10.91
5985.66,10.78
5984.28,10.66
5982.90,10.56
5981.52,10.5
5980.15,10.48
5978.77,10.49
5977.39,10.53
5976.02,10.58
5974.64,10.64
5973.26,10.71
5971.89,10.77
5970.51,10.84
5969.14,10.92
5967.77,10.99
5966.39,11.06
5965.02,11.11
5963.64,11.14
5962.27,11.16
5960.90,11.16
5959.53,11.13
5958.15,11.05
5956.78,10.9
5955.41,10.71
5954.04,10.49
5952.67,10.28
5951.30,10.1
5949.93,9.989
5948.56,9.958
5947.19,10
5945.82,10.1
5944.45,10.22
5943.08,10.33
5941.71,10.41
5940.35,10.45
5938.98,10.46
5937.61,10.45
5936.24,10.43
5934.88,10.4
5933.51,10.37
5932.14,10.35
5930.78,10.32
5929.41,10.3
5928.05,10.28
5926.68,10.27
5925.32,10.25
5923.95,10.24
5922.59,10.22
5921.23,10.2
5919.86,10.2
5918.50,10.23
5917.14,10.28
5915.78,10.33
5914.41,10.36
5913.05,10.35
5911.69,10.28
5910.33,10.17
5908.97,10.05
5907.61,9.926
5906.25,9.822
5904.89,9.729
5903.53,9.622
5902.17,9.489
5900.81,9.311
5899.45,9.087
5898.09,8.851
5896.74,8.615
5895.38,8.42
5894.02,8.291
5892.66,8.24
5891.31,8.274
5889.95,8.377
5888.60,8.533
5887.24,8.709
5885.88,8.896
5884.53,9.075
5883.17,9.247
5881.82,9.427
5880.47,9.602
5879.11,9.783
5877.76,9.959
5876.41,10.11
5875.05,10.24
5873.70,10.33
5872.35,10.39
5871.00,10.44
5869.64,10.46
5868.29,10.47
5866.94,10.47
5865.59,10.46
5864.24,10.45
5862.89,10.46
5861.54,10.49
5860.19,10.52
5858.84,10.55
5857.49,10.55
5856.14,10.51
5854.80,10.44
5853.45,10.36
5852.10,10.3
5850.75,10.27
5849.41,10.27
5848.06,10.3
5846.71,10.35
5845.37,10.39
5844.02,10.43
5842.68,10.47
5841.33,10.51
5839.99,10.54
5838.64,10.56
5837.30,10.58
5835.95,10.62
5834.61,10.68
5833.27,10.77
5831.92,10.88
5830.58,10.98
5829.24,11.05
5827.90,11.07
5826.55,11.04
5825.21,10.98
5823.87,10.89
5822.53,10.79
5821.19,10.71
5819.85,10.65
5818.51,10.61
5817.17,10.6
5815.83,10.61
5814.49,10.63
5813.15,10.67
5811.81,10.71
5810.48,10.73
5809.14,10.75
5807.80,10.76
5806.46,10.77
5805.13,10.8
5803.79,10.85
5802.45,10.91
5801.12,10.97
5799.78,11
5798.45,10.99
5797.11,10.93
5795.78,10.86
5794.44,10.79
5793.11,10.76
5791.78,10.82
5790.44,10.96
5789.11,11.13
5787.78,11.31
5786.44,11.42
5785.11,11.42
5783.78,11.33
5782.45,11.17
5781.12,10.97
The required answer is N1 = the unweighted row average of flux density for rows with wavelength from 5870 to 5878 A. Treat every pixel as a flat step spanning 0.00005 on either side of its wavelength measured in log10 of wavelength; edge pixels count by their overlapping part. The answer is 10.2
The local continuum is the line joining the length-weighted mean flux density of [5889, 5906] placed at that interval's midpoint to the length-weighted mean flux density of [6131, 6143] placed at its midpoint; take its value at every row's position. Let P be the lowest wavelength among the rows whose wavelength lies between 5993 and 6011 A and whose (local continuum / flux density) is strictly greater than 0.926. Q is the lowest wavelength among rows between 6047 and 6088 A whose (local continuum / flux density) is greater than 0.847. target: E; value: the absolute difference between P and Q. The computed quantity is 47.2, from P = 6000.84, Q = 6048.00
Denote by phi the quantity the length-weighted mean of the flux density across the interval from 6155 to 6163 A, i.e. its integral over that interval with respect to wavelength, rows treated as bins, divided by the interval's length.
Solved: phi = 10.2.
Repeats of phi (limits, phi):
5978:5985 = 10.5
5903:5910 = 9.9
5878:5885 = 9.5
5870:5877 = 10.3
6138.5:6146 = 10.0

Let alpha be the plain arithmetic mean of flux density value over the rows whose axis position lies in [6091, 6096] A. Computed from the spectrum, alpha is 13.3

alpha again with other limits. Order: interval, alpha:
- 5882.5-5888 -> 9.0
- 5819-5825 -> 10.8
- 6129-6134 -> 10.0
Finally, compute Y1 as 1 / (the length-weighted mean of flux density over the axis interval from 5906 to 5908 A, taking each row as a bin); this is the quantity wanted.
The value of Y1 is 0.101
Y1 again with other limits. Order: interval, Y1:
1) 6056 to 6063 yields 0.101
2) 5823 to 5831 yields 0.091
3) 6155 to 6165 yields 0.099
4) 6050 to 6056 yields 0.106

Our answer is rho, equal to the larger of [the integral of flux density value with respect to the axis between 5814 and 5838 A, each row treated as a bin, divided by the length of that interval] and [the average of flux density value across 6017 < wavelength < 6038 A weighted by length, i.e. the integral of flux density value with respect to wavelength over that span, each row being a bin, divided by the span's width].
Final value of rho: 10.79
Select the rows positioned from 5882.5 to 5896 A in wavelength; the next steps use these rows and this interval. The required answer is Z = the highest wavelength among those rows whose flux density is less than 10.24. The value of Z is 5895.38 A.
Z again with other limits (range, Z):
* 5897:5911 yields 5910.33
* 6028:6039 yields 6038.26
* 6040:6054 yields 6053.57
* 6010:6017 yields 6016.05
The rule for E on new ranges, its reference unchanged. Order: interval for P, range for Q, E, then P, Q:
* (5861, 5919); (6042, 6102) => 160.6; 5881.82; 6042.43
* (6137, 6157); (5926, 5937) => 211.1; 6137.79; 5926.68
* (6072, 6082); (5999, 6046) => 82.1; 6081.51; 5999.45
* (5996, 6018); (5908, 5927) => 91.9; 6000.84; 5908.97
